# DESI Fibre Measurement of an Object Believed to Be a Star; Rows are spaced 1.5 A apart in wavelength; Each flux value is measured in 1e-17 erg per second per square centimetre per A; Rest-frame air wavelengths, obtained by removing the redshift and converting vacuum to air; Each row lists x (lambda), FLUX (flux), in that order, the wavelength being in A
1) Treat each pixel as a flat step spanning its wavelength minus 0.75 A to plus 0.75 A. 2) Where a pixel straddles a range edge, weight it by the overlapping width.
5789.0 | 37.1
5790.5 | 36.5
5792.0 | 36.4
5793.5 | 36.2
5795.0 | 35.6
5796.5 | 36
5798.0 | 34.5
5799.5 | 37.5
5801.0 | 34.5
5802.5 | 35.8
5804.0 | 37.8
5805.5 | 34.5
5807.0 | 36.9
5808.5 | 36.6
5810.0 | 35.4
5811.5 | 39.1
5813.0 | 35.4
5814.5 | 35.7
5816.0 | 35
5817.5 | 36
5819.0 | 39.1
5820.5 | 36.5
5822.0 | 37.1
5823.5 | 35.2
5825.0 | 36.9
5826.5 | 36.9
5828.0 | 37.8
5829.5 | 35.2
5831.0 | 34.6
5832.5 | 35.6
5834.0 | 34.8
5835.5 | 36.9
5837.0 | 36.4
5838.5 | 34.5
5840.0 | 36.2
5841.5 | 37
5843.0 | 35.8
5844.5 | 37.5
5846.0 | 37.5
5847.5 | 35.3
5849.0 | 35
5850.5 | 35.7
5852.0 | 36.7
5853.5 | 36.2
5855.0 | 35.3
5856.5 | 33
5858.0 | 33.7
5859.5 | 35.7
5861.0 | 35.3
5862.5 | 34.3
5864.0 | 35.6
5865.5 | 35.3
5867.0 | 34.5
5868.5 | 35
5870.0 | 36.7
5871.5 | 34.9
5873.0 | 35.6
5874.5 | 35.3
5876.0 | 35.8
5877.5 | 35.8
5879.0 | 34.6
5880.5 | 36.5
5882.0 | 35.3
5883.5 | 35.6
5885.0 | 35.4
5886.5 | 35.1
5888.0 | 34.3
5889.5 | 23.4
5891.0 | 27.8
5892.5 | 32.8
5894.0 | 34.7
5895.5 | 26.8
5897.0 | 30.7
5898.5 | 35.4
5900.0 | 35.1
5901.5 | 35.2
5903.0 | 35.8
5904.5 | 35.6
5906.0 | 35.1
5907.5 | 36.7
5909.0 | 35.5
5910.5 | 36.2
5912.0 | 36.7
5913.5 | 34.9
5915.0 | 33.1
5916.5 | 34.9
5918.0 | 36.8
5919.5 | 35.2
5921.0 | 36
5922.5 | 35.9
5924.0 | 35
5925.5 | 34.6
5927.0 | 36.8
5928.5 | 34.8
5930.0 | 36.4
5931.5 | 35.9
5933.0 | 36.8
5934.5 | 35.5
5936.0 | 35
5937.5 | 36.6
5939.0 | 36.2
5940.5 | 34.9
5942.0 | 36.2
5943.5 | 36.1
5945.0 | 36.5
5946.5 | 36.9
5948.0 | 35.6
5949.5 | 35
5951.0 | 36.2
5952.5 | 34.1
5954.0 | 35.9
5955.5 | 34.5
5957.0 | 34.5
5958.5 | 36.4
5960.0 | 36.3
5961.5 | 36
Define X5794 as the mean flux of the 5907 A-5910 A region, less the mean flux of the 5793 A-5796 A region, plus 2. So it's 2.2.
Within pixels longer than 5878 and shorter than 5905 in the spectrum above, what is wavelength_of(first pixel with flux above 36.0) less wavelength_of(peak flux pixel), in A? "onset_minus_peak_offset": 0.0 A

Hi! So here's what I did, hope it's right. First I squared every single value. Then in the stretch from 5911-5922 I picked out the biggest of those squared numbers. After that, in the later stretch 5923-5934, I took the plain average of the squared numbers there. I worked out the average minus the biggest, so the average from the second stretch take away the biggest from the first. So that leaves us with -75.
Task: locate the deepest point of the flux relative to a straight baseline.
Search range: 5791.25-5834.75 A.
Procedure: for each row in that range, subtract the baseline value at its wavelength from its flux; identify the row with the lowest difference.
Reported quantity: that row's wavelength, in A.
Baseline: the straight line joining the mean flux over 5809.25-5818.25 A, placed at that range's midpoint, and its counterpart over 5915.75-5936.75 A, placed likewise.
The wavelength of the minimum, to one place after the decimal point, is 5798.0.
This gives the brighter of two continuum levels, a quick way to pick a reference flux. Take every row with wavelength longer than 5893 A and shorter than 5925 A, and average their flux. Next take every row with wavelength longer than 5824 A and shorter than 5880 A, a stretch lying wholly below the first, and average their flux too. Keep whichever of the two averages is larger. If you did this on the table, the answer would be 35.6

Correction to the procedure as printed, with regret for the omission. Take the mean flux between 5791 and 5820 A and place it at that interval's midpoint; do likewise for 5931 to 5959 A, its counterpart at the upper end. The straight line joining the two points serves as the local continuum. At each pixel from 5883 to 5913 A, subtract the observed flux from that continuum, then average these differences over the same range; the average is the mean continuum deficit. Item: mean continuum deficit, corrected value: 2.2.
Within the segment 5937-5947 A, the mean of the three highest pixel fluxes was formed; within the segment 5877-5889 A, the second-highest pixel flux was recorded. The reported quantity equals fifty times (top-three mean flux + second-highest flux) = 3623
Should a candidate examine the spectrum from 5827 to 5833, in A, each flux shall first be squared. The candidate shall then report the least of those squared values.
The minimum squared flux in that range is 1197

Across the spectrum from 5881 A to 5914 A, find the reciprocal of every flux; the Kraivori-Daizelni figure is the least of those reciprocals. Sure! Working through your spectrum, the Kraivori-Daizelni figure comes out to 0.0272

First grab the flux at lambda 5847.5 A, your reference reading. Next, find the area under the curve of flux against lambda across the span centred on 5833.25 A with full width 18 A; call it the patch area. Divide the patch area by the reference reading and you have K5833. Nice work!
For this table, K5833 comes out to 18.4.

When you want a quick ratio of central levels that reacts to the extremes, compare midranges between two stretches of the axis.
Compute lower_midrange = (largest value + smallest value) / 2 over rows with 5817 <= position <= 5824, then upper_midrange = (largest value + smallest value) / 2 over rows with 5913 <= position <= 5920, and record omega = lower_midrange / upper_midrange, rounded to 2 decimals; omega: 1.06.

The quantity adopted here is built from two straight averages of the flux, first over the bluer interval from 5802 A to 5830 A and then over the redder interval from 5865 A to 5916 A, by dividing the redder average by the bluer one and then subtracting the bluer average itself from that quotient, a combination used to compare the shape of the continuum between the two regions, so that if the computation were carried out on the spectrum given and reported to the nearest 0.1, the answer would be -35.5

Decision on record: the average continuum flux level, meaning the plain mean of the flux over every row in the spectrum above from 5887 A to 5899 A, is 30.7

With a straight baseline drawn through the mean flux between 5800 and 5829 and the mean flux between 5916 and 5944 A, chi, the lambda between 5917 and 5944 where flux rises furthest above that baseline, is 5933.0 A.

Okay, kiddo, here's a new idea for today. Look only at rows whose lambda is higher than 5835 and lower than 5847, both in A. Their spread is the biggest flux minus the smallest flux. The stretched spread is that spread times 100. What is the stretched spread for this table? 300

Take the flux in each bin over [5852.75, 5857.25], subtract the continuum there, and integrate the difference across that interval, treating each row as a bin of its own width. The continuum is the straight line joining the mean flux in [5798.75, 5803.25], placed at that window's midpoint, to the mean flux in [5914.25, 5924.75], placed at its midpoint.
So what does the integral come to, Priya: -4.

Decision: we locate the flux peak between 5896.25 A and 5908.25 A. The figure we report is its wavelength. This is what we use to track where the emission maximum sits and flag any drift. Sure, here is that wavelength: 5907.5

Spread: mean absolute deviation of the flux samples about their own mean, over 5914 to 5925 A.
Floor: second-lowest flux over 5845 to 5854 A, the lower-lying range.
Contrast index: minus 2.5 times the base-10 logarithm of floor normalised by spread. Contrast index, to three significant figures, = -4.08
